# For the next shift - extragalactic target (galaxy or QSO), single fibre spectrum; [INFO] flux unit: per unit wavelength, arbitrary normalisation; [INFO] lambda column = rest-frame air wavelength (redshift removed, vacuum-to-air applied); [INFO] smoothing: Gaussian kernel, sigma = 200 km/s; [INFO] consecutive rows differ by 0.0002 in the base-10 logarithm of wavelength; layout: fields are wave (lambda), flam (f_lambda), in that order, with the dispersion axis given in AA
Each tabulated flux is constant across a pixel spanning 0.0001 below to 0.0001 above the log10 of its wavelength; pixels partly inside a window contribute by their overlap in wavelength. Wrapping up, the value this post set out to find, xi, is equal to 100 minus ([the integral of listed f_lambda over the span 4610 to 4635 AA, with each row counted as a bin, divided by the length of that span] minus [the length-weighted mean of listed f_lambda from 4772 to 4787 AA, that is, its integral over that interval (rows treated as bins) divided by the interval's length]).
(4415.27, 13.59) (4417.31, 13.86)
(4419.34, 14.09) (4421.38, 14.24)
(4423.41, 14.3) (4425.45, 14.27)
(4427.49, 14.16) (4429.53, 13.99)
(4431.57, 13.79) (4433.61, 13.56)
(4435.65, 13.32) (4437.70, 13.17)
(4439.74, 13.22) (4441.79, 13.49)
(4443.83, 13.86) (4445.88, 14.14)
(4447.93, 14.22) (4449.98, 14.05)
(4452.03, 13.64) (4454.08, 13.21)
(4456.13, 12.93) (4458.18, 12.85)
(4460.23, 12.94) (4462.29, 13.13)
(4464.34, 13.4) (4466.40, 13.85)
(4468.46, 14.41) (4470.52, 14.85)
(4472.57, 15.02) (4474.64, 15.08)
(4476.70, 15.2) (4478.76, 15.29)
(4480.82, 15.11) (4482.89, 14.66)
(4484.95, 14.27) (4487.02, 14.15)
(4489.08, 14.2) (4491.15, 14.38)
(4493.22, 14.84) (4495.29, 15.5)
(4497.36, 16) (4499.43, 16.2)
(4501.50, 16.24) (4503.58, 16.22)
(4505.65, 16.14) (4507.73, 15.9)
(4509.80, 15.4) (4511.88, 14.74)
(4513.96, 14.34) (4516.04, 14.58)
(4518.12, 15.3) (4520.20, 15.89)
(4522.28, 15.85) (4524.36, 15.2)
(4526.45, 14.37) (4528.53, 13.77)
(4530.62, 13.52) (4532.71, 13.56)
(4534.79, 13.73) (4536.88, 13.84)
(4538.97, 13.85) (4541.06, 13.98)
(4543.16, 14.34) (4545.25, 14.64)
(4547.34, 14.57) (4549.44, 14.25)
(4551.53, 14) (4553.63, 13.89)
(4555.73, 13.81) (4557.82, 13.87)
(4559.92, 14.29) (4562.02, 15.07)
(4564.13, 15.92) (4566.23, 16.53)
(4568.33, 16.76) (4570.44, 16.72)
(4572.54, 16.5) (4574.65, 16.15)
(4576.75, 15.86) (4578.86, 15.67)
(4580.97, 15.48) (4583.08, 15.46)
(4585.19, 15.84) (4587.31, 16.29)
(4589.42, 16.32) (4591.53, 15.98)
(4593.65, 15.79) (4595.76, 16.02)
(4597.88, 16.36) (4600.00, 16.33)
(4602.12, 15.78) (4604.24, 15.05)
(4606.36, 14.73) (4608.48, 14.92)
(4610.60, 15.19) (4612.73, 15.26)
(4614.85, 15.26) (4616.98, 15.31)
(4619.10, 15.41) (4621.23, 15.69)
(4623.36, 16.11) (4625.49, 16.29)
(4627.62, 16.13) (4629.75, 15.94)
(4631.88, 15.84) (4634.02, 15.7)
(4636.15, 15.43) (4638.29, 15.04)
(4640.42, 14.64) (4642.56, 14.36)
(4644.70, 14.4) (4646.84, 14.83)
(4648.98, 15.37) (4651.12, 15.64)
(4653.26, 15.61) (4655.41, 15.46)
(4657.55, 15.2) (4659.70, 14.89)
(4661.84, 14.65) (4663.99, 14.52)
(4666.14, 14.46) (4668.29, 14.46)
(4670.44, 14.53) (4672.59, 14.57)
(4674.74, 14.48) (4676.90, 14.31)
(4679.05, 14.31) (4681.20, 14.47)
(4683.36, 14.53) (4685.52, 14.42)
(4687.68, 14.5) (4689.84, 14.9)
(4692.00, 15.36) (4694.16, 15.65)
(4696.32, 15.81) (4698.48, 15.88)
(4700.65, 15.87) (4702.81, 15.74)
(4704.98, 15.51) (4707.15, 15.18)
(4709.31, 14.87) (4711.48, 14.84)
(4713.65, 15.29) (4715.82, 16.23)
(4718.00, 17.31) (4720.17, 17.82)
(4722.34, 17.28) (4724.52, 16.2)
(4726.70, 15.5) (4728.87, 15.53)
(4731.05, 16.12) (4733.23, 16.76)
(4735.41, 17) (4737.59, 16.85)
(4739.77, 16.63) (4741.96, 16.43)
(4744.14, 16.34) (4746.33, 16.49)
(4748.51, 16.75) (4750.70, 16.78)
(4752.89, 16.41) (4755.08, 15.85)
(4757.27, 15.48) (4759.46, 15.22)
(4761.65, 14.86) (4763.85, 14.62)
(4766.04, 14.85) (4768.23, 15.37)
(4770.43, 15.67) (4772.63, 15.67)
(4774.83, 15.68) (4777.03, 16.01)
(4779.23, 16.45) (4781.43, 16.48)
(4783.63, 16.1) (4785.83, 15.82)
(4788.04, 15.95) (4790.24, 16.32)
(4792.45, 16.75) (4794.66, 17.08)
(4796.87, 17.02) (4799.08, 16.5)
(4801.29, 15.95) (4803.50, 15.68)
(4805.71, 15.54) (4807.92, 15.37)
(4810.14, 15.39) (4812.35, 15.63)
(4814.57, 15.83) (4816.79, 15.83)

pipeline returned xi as 100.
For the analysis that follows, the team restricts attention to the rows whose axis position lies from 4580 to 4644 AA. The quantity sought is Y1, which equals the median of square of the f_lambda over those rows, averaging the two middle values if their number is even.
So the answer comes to 246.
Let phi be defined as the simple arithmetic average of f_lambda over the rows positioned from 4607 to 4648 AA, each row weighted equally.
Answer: 15.4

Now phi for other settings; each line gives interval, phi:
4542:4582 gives 15.2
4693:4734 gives 16.0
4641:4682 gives 14.8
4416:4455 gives 13.8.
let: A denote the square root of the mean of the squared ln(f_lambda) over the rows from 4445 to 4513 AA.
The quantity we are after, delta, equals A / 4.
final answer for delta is 0.670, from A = 2.68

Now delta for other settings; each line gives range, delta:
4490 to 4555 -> 0.673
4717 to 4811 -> 0.695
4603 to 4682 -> 0.678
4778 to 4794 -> 0.697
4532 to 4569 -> 0.668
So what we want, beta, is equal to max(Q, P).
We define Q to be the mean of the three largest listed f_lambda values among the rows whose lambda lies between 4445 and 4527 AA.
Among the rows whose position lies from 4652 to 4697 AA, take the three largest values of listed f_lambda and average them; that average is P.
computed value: 16.2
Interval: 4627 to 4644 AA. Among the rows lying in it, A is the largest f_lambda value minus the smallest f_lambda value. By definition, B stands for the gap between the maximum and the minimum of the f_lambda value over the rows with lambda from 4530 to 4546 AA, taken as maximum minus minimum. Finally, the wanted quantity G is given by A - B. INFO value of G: 0.65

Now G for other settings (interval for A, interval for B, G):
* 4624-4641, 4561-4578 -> -0.04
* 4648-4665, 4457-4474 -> -1.05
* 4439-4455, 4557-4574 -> -1.88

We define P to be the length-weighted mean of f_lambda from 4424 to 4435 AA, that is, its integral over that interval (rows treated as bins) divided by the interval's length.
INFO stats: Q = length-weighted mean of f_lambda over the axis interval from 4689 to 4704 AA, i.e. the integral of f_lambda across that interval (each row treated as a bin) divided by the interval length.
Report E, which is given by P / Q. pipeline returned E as 0.89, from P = 13.9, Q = 15.6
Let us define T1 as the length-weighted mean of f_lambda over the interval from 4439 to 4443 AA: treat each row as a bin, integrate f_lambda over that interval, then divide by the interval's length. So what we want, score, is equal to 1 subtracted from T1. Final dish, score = 12.4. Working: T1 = 13.4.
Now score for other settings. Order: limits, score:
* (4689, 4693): 14.1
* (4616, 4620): 14.4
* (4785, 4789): 14.9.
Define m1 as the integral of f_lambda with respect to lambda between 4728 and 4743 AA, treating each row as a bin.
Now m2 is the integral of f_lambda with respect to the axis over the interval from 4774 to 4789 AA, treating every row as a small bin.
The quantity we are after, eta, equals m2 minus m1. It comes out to -6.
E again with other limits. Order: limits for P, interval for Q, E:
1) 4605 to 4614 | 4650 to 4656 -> 0.97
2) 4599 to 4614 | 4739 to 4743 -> 0.93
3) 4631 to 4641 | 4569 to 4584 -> 0.96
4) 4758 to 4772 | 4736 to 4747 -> 0.91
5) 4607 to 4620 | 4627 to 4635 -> 0.96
